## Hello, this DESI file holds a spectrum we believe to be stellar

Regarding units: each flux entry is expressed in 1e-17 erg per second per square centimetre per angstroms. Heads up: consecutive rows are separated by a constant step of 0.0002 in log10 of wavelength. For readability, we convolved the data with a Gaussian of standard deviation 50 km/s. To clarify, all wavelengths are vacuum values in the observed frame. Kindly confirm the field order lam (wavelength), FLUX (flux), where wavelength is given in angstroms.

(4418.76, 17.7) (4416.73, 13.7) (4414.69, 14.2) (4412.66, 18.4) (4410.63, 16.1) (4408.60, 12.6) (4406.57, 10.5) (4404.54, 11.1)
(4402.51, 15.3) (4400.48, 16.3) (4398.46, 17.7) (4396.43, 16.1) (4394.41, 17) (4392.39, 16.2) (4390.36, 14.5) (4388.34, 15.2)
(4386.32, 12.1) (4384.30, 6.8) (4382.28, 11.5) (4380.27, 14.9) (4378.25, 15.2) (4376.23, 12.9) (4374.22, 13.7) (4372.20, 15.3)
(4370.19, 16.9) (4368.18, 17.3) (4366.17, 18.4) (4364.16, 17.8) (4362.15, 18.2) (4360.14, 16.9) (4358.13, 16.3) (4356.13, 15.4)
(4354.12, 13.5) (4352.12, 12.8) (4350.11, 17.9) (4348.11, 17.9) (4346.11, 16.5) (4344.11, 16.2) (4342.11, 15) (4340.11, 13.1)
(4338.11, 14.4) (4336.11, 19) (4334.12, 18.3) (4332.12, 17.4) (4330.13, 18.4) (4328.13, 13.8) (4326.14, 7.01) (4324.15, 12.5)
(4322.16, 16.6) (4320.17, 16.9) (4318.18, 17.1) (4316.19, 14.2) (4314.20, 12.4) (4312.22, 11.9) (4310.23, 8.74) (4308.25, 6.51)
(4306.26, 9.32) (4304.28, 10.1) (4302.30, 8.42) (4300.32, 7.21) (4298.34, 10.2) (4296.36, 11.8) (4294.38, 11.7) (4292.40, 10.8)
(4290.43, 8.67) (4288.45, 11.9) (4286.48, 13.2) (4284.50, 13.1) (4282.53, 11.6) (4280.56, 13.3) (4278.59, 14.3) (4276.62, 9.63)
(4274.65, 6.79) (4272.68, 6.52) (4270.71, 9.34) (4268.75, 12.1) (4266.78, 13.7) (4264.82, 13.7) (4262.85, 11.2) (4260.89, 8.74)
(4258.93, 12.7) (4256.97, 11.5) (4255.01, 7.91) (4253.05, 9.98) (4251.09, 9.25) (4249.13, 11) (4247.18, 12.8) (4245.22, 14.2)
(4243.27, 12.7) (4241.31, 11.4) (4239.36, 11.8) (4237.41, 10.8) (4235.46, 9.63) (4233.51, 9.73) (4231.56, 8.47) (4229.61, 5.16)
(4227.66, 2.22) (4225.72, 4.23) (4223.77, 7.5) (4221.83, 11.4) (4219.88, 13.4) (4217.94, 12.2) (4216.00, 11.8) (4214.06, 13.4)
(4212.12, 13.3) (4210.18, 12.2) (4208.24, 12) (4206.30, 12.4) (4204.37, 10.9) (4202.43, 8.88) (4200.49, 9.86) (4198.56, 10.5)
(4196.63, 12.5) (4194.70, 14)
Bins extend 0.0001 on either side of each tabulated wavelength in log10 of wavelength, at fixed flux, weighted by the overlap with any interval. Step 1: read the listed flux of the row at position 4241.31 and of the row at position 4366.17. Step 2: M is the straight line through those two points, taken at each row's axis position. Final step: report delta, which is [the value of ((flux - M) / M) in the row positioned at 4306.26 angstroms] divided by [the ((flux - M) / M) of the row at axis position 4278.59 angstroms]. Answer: -6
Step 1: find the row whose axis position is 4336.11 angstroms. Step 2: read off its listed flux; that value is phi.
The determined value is 19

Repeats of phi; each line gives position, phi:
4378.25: 15.2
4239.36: 11.8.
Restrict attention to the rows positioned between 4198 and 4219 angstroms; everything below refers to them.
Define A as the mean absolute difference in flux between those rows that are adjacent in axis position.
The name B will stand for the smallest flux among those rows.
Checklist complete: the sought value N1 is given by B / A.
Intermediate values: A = 0.9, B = 8.88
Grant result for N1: 10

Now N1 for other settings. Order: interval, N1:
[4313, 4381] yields 4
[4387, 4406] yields 7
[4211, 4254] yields 1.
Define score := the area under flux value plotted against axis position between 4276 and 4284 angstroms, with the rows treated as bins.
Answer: 99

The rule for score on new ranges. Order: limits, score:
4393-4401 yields 134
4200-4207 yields 73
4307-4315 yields 78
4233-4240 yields 73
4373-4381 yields 113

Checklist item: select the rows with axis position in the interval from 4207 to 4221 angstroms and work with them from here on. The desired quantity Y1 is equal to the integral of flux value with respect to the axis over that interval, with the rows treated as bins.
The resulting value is 176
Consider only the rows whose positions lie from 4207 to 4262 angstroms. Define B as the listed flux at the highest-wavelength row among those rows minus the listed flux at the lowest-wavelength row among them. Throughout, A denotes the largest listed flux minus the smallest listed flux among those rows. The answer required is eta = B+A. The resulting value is 9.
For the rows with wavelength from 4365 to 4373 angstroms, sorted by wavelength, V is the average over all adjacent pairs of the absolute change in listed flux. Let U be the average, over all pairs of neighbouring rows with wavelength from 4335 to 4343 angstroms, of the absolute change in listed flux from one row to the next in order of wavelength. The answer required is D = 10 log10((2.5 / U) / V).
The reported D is -0.3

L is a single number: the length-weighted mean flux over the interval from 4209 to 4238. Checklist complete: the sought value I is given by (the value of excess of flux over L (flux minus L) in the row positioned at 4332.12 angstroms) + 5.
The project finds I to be 13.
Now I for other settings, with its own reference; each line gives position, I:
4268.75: 7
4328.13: 9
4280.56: 9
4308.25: 2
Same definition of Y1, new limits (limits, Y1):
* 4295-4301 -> 60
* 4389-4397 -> 127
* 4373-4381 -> 113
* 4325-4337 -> 187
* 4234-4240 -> 64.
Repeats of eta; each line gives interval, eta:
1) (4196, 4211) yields 3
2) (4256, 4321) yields 16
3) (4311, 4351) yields 18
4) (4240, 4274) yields 3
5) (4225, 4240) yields 17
